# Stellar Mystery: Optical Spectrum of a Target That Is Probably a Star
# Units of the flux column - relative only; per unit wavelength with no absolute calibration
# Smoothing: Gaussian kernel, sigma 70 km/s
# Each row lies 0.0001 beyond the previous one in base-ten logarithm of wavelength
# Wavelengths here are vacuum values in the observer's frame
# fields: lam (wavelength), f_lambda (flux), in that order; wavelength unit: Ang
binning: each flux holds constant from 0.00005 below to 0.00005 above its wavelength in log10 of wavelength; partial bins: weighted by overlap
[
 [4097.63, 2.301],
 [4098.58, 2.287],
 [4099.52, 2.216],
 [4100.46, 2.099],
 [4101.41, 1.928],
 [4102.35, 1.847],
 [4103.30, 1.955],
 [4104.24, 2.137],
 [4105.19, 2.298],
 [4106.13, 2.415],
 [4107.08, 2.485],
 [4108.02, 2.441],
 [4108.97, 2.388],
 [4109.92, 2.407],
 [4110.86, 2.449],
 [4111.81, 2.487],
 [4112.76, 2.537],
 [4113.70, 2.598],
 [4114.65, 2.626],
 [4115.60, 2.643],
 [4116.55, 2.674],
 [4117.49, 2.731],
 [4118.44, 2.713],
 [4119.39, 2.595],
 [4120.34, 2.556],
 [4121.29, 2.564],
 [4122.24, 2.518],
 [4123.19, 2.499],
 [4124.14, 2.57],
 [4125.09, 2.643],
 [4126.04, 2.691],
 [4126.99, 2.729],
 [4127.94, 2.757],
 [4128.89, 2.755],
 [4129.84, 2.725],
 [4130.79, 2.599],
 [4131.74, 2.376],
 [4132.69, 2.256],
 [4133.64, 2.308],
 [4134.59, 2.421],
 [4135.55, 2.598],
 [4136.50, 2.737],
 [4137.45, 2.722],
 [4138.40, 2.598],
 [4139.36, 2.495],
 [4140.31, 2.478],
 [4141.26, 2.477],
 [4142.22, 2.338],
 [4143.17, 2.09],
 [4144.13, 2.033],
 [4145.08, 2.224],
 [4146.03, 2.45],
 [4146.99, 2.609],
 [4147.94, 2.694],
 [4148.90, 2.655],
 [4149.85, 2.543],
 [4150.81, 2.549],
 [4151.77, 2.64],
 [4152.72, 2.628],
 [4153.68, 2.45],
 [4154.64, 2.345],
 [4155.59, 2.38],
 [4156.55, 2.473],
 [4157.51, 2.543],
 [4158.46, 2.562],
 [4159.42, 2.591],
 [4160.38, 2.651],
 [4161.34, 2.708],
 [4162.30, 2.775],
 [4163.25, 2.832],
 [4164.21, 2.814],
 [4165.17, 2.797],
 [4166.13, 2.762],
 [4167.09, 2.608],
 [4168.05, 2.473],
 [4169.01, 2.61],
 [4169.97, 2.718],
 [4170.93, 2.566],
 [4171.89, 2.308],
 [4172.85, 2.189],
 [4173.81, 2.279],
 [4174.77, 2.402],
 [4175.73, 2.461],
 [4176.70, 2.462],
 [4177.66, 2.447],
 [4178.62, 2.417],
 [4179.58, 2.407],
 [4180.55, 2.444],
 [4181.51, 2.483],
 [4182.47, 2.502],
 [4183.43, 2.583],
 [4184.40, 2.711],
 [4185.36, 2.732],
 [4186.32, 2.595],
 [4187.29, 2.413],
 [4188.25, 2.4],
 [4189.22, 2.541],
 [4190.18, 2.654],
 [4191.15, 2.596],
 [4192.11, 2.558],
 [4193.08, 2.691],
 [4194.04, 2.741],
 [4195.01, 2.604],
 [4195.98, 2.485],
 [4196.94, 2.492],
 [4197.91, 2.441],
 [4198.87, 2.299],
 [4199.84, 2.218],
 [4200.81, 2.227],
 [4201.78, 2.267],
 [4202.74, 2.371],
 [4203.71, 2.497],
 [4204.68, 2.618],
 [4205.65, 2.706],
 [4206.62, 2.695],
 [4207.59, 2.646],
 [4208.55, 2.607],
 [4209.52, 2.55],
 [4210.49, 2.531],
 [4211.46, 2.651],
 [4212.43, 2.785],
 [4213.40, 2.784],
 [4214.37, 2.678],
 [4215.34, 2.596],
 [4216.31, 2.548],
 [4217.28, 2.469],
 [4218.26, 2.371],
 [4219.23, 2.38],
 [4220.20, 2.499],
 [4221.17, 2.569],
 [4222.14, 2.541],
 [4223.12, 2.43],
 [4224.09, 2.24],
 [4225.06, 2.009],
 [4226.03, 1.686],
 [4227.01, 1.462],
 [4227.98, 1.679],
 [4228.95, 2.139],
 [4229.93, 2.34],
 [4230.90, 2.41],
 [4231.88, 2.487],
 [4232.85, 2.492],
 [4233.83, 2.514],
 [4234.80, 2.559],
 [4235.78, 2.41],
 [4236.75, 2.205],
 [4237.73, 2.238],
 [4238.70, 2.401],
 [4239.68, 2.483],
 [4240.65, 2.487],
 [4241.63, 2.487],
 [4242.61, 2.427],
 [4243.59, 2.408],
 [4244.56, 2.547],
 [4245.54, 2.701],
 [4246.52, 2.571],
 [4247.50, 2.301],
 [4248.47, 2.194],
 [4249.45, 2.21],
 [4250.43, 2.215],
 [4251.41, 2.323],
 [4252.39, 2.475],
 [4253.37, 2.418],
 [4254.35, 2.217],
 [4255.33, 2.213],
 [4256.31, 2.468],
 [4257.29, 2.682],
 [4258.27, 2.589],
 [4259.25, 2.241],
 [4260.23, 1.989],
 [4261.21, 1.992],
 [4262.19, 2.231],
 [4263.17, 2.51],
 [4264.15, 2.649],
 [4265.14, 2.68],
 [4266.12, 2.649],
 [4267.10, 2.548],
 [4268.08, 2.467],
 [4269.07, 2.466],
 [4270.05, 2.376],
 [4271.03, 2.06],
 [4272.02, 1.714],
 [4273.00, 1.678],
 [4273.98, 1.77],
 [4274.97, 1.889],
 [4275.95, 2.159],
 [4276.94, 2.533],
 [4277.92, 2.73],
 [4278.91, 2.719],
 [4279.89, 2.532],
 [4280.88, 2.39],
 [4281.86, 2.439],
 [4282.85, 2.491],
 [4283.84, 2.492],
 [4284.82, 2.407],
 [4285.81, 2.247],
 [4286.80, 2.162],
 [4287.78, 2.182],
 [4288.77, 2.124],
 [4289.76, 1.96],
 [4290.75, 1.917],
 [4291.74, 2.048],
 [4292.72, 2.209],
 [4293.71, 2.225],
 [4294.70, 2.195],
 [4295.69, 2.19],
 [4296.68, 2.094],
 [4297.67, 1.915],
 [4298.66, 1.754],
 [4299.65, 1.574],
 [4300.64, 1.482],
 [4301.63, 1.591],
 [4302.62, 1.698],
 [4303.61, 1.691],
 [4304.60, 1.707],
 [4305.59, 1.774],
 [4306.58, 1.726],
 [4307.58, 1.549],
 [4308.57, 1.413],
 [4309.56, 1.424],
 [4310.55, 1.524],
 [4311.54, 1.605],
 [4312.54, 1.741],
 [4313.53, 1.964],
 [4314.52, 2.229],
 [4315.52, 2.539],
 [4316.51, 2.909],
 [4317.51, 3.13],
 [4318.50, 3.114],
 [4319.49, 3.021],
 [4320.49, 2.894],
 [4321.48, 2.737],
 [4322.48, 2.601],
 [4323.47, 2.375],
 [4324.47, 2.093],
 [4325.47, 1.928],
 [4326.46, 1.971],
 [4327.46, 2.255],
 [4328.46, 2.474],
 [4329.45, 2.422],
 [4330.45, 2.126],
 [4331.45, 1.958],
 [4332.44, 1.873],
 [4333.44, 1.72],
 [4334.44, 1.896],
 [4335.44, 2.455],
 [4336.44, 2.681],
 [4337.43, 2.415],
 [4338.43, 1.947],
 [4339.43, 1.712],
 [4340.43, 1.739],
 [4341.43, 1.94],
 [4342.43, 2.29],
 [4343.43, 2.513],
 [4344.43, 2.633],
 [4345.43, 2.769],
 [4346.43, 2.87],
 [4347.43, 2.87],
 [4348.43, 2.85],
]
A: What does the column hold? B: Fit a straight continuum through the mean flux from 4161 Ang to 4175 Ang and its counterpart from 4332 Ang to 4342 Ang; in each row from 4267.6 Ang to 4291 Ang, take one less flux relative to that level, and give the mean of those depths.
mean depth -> -0.009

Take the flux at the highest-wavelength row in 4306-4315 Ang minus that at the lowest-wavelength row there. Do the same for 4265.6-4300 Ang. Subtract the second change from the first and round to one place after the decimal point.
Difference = 1.6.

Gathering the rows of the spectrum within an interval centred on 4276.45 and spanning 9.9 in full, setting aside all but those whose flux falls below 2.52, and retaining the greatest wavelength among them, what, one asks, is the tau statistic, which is 4280.88 Ang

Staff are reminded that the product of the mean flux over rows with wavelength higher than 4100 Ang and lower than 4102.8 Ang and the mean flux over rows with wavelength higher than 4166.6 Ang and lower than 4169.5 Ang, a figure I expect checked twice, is 5.0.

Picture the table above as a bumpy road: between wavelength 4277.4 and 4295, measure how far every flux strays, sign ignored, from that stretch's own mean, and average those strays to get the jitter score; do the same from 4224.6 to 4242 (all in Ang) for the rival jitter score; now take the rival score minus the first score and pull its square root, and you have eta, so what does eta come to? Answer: 0.25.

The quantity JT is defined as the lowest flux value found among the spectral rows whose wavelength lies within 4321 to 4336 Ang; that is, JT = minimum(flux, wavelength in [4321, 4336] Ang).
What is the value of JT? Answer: 1.72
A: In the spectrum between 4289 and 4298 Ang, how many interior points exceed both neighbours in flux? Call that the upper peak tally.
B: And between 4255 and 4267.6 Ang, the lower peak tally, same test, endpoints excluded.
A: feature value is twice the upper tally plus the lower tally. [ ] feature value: 4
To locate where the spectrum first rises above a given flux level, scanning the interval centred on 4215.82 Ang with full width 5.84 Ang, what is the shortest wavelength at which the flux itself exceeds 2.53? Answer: 4213.40 Ang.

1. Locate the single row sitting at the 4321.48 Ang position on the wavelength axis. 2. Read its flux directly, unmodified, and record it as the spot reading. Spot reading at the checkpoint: 2.737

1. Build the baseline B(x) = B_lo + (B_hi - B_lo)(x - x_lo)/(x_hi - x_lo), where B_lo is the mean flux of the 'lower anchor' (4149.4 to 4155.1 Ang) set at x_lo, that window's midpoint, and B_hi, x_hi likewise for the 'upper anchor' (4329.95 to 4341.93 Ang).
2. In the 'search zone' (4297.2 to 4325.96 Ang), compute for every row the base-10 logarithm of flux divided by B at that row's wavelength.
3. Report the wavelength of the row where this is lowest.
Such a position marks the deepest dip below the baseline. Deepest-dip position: 4308.57 Ang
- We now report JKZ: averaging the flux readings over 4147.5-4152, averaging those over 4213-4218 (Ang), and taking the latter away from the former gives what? 0.0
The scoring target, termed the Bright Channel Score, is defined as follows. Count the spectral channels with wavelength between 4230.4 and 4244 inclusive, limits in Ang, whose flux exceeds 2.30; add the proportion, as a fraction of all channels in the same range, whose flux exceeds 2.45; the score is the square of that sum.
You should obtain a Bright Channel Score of 156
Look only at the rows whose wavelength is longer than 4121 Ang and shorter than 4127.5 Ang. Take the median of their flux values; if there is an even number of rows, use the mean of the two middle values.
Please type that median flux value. 2.57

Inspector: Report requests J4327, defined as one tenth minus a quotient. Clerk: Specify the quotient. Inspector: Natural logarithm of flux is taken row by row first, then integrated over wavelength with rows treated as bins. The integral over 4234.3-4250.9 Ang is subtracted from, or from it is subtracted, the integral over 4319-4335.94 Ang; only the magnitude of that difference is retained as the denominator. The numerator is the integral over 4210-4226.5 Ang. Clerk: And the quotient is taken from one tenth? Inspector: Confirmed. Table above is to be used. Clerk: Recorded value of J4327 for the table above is -19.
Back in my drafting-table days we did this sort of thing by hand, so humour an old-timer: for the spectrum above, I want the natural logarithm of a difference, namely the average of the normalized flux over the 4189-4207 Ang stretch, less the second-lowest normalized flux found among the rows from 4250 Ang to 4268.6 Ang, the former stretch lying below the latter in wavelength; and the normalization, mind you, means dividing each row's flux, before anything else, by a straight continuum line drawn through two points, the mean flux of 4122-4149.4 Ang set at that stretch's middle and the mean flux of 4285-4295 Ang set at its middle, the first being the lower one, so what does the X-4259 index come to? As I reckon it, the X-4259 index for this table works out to -1.84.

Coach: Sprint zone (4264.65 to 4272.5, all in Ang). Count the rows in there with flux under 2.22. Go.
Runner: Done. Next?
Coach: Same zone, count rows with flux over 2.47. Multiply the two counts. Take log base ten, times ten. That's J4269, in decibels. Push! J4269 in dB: 7.8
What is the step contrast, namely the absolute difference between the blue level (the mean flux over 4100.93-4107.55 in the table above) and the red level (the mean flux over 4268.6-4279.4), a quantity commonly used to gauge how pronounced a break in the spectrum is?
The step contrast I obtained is 0.04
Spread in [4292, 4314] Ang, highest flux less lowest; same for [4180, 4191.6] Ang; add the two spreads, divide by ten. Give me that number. 0.11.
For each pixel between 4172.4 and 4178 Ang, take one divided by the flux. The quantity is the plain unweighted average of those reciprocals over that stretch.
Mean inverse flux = 0.422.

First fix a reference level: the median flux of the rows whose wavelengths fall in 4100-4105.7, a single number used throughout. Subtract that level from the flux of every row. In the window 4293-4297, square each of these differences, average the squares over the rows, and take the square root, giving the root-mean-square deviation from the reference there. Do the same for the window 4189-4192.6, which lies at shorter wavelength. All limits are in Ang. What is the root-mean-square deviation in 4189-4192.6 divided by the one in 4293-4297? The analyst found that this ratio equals 3.6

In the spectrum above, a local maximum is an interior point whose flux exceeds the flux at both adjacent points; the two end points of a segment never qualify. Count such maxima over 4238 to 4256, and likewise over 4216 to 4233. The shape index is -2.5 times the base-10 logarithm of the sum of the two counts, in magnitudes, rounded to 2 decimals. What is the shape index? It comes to -1.19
